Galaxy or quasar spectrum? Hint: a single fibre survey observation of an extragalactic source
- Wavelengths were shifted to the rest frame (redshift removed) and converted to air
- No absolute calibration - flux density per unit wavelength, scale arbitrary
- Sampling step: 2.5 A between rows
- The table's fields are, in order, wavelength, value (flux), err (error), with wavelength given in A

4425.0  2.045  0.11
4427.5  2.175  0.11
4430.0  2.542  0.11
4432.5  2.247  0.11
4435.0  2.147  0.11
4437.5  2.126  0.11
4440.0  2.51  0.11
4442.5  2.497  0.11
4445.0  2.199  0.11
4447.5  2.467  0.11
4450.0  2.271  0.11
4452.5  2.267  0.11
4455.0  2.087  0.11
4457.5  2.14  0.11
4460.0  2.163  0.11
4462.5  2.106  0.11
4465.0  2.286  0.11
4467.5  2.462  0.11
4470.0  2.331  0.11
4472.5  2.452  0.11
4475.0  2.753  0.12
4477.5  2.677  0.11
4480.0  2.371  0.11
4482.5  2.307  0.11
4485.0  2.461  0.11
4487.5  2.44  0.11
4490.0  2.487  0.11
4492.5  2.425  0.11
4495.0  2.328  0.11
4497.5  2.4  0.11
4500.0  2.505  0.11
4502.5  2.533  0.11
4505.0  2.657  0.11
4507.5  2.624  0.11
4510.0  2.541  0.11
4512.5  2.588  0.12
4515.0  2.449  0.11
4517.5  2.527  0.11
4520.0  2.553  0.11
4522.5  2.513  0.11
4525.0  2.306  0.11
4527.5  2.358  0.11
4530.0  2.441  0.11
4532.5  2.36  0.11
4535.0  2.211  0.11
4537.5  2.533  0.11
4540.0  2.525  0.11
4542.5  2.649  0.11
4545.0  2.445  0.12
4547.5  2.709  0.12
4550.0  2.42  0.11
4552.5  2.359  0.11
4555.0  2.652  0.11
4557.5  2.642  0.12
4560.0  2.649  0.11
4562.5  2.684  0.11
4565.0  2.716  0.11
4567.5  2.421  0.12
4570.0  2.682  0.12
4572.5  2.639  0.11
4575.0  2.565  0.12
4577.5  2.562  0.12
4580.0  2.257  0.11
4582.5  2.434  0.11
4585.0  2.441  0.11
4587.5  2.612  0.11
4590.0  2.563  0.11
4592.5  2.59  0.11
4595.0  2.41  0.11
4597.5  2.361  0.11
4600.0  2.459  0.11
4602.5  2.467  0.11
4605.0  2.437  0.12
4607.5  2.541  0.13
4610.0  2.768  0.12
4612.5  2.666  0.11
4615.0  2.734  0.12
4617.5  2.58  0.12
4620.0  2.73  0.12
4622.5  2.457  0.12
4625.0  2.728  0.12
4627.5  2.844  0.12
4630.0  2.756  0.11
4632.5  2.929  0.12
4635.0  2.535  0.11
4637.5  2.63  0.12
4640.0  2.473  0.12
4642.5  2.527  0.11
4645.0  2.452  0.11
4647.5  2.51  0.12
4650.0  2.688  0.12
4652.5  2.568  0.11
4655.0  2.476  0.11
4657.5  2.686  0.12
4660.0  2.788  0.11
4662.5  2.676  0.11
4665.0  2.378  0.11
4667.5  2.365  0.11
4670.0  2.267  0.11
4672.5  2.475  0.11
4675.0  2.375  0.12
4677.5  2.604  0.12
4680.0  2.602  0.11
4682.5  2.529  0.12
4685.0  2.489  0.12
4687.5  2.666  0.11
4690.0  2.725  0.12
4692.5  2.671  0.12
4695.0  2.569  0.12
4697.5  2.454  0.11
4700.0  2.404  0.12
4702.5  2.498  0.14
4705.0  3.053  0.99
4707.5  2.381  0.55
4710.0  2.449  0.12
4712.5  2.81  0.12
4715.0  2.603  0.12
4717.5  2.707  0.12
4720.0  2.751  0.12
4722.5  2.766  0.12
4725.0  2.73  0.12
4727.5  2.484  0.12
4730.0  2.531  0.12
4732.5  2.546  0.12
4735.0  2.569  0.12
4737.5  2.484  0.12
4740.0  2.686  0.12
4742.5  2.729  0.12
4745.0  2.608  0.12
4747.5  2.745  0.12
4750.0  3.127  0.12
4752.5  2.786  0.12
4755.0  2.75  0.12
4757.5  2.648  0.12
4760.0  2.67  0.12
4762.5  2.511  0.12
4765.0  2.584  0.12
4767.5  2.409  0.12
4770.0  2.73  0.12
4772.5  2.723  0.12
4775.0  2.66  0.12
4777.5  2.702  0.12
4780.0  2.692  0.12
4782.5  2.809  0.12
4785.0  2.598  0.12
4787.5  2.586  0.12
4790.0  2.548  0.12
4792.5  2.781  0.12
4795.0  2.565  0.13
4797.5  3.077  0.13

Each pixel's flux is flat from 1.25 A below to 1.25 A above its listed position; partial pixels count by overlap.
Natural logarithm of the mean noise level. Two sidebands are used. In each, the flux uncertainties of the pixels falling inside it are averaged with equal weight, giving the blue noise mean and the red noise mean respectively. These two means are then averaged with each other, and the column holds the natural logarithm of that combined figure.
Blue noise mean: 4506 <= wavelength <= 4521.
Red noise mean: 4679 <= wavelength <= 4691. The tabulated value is -2.17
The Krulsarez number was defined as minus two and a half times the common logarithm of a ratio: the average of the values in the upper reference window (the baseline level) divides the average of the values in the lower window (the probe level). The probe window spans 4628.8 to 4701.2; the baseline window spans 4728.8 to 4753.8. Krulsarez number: 0.050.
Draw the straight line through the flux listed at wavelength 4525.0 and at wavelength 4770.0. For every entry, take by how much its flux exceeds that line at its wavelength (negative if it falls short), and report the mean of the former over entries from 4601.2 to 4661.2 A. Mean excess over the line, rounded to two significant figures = 0.13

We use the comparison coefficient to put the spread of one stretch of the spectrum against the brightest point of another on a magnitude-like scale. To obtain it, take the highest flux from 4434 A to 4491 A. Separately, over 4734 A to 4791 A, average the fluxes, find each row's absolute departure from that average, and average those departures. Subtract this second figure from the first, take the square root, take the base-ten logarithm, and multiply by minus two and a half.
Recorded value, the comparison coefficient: -0.530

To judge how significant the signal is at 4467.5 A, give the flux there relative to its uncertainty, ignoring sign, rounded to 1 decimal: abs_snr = 22.4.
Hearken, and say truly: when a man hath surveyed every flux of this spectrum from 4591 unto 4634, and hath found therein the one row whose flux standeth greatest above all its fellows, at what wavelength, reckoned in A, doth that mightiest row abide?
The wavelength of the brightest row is 4632.5 A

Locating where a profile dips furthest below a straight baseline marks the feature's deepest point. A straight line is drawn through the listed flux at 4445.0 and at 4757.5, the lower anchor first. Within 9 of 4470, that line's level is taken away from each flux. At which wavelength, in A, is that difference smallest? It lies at 4462.5 A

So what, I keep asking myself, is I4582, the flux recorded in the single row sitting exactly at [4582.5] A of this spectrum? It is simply 2.434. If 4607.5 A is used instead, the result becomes 2.541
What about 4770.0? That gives 2.73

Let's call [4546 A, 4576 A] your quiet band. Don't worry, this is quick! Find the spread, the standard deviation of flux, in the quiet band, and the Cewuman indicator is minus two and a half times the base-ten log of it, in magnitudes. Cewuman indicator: 2.3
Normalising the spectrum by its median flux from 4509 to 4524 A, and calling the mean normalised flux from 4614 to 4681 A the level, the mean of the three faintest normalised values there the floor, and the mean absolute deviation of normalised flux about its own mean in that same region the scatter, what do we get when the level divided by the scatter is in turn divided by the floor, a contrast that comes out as 21.4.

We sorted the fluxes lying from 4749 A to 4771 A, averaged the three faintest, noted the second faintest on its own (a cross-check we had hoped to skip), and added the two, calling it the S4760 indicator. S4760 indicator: 5.01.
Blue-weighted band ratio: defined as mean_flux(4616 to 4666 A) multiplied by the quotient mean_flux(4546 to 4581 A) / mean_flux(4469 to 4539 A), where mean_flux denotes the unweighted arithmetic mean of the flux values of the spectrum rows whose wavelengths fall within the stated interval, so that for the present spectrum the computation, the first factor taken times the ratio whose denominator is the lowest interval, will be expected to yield 2.73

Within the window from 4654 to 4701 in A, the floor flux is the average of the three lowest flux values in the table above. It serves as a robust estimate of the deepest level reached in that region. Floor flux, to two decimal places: 2.34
